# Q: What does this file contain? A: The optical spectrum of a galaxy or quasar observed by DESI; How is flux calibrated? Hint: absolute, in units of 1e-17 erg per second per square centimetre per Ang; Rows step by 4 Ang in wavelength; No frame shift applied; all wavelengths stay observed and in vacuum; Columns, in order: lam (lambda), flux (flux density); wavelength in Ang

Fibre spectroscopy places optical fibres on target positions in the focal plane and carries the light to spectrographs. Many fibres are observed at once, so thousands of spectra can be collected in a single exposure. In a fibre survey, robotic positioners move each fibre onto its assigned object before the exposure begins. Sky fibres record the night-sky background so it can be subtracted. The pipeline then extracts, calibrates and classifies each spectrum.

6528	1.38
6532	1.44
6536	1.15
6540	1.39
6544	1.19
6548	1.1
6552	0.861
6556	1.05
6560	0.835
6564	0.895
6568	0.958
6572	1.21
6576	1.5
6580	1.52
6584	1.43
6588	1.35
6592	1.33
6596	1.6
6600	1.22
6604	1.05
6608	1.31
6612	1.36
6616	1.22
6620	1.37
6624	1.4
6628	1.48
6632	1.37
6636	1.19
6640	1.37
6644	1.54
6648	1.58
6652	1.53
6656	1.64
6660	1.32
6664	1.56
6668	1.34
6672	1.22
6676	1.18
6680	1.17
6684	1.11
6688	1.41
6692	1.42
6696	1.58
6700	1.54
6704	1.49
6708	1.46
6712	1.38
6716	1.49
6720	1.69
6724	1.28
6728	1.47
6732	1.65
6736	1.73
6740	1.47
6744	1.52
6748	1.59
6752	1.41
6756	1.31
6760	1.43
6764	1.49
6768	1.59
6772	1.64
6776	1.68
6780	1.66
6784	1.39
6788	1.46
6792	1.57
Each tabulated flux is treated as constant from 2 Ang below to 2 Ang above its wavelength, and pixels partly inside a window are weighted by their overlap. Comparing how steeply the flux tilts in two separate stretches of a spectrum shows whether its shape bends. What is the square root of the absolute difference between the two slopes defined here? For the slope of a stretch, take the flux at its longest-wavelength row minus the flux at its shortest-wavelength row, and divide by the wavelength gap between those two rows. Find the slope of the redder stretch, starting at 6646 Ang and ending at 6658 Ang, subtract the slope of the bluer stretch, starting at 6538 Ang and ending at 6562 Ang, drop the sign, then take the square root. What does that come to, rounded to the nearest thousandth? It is 0.188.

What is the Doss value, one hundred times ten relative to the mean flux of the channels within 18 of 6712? 673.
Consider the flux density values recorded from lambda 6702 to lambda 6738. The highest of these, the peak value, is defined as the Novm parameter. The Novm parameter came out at 1.73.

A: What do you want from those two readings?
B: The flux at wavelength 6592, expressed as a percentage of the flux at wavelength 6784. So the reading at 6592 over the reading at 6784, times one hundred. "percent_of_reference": 96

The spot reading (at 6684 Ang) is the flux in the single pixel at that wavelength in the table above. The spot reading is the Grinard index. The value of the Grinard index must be 1.11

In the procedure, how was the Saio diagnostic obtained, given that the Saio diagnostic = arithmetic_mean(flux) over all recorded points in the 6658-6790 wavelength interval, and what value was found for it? 1.46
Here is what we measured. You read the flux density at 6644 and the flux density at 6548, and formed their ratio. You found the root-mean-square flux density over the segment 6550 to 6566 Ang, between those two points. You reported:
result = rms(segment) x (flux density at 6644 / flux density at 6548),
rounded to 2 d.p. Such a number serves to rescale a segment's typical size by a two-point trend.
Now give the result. 1.28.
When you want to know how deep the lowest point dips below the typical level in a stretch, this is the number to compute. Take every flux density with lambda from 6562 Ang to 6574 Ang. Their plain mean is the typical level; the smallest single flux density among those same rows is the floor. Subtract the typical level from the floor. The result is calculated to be -0.13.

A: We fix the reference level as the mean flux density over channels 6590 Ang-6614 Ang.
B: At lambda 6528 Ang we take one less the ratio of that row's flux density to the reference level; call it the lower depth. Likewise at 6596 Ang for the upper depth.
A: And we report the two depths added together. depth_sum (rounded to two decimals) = -0.27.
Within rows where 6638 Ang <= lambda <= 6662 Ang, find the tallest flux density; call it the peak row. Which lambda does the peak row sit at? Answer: 6656 Ang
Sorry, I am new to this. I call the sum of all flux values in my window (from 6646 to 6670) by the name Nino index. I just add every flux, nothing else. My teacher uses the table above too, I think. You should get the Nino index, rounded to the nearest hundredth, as 8.97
